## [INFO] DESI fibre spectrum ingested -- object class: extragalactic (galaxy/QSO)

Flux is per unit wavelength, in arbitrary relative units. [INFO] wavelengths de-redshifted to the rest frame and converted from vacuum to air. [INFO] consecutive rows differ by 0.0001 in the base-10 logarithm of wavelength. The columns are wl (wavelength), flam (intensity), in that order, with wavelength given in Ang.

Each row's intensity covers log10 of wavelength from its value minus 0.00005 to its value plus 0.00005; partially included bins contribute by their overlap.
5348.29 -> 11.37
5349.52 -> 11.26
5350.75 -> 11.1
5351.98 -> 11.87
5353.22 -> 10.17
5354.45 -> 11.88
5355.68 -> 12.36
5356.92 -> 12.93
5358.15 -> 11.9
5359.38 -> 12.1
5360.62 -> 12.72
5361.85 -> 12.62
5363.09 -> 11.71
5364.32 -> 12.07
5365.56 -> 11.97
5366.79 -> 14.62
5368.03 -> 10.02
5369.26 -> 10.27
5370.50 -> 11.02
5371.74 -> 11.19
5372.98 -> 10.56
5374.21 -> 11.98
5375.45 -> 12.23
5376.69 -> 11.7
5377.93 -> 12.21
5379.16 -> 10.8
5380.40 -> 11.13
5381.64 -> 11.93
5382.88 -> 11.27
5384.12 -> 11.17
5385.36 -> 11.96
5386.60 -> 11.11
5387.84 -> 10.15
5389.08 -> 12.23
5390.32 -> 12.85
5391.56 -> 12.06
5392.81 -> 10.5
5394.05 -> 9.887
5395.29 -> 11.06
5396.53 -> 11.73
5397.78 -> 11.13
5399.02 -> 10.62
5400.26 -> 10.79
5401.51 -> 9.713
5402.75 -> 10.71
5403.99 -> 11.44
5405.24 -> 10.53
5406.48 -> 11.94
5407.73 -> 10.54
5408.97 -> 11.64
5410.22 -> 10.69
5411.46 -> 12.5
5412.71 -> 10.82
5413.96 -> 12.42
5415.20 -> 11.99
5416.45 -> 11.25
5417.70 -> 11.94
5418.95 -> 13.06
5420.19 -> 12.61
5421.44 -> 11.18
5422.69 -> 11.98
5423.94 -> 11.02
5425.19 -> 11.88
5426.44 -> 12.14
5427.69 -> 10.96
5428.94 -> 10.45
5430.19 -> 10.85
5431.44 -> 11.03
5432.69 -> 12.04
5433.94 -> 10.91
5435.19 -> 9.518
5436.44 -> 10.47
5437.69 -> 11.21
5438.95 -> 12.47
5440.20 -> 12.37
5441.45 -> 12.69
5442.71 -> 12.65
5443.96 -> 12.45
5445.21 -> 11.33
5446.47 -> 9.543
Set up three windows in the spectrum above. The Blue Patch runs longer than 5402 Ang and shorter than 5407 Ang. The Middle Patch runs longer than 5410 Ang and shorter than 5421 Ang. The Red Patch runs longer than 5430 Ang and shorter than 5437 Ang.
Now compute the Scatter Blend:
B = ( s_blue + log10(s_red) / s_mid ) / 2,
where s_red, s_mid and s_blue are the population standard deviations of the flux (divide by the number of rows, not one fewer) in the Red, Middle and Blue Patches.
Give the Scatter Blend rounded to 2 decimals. 0.20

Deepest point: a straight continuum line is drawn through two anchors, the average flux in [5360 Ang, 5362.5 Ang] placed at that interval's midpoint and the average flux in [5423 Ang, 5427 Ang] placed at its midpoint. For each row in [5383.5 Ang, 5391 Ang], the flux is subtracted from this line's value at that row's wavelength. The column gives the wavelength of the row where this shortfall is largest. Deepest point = 5387.84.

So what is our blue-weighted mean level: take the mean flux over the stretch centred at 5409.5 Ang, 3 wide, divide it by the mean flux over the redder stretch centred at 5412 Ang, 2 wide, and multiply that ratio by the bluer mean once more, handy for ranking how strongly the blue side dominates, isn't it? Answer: 10.7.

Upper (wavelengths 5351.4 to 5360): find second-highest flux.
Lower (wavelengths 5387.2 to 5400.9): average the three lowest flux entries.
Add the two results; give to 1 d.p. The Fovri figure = 22.5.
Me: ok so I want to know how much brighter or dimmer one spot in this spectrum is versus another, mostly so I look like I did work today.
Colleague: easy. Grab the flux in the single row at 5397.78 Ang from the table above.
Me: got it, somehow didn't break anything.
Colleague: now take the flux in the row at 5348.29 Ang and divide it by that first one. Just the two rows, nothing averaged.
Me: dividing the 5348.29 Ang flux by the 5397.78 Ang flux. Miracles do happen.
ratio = 1.02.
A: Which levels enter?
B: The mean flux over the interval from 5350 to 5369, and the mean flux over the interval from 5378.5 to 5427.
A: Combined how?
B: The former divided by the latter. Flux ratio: 1.05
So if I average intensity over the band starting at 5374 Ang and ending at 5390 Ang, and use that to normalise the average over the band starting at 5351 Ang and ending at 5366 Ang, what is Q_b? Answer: 1.04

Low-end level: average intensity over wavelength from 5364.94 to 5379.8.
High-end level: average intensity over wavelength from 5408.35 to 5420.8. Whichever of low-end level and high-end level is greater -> 11.9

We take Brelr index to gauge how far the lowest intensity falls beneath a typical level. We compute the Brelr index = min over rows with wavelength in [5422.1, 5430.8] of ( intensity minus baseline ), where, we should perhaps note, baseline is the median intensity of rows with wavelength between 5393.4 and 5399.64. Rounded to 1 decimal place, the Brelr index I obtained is -0.6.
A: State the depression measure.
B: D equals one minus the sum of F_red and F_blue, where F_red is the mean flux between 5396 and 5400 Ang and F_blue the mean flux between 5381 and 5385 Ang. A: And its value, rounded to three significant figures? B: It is -21.6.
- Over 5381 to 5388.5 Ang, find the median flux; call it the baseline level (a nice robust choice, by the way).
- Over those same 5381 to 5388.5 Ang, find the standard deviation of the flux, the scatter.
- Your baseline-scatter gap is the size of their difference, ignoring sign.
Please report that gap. 10.6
